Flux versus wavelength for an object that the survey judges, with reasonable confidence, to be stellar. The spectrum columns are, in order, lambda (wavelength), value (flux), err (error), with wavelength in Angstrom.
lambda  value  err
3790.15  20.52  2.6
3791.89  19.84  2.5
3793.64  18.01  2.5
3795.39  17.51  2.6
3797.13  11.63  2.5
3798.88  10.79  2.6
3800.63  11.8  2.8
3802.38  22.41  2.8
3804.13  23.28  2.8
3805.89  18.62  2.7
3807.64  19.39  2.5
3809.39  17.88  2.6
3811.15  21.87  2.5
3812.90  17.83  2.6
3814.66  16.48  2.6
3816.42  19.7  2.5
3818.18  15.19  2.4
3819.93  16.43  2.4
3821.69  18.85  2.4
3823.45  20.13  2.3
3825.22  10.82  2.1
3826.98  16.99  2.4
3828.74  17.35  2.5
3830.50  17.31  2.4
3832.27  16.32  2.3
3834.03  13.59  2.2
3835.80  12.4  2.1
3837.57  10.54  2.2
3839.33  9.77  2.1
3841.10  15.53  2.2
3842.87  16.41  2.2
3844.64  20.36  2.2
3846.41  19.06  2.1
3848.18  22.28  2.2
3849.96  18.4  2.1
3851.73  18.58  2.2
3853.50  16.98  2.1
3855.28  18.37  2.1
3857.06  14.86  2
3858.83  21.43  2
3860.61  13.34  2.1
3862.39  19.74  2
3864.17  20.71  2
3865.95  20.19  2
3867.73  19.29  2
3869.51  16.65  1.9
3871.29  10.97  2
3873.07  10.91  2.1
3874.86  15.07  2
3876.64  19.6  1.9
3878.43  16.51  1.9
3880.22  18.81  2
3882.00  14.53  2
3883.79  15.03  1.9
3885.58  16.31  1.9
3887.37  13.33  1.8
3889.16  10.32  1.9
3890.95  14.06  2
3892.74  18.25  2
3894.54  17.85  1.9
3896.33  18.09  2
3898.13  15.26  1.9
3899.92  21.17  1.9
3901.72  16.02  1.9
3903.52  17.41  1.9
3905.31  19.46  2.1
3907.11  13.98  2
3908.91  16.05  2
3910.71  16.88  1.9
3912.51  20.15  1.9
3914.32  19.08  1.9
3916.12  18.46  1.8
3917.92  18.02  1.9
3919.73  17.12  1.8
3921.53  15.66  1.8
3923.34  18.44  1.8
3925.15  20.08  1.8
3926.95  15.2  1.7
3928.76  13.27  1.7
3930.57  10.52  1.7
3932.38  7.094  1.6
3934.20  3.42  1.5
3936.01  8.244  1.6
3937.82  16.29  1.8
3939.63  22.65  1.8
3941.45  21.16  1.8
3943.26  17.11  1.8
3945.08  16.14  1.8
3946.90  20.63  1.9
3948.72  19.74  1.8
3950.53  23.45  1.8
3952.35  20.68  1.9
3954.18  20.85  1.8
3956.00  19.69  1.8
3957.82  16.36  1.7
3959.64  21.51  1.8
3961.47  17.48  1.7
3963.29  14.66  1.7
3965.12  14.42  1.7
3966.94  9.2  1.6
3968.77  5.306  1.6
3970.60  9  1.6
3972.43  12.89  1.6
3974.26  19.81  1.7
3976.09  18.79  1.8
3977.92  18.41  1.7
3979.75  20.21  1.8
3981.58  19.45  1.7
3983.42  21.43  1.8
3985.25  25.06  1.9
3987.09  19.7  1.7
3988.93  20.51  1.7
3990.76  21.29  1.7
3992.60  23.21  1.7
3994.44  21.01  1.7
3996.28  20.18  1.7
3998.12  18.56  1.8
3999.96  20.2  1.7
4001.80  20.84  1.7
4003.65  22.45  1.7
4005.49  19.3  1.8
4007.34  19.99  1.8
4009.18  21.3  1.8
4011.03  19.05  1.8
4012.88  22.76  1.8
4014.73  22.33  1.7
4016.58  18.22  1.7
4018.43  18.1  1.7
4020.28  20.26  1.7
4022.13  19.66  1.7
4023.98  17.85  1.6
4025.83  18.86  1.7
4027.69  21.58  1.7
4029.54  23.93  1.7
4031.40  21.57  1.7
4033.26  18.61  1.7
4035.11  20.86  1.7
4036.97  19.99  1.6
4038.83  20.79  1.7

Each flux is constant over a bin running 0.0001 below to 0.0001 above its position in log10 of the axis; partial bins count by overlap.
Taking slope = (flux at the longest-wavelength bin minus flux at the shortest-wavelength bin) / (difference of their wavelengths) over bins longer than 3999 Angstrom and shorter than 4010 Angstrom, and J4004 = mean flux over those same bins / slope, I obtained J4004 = 173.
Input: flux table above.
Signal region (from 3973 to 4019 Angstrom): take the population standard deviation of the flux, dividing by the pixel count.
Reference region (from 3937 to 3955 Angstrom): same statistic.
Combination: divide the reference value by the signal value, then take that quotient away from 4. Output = 2.56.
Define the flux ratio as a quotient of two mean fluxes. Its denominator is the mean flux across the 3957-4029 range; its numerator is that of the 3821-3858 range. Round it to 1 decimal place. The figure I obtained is 0.9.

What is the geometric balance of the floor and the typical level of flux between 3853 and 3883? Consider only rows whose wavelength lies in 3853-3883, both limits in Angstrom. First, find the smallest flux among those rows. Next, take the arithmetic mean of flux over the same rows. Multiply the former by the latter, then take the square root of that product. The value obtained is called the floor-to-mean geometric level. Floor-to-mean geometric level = 13.6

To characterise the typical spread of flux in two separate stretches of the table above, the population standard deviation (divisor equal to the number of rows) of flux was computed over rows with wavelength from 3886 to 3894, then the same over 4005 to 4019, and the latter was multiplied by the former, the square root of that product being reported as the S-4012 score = 2.2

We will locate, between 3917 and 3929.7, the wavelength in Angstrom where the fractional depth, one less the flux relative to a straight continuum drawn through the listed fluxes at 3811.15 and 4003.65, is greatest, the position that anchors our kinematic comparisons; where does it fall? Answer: 3928.76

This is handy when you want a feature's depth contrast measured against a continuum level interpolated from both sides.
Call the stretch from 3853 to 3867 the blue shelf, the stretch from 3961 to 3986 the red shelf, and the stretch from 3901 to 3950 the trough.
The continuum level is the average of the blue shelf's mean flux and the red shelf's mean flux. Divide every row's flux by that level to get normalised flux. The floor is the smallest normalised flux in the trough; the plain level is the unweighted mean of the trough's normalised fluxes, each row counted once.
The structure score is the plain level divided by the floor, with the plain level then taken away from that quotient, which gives 3.8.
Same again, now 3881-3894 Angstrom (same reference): 0.6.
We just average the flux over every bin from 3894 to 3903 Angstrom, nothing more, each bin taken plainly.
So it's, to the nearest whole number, 18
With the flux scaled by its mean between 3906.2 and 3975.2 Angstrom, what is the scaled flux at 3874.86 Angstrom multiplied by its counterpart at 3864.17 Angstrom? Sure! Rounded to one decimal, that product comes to 1.2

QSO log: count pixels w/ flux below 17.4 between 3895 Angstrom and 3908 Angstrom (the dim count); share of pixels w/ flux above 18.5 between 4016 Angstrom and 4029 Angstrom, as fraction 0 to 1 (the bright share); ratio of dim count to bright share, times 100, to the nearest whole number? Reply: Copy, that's 525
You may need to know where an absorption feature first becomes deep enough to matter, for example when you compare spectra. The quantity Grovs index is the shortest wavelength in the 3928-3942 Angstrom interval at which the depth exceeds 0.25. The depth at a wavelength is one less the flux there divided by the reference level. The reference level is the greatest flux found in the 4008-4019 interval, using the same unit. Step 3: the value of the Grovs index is 3928.76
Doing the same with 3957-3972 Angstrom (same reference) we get 3957.82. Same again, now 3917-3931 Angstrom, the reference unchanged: 3921.53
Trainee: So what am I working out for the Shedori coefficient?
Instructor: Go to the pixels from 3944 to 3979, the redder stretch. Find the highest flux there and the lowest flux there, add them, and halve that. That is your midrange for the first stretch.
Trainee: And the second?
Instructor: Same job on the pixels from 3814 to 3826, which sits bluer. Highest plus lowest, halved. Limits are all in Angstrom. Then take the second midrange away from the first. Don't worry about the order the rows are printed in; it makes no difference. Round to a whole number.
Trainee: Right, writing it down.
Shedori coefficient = -1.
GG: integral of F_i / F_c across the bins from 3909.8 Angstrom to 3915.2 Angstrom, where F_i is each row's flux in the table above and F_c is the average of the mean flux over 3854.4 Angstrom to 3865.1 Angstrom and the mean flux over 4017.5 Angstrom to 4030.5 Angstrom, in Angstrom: 5.3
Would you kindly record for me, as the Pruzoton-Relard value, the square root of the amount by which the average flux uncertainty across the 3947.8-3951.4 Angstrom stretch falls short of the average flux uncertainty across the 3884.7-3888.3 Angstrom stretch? 0.22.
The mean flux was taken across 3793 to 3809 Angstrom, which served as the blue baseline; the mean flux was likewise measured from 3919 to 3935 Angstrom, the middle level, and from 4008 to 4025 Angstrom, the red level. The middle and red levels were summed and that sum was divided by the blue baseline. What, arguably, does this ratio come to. 1.96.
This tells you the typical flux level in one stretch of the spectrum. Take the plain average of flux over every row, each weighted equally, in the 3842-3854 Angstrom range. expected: 18.9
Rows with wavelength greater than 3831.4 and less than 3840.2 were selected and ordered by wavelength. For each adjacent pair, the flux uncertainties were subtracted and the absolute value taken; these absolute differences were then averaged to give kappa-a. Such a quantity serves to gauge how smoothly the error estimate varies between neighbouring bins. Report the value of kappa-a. 0.100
